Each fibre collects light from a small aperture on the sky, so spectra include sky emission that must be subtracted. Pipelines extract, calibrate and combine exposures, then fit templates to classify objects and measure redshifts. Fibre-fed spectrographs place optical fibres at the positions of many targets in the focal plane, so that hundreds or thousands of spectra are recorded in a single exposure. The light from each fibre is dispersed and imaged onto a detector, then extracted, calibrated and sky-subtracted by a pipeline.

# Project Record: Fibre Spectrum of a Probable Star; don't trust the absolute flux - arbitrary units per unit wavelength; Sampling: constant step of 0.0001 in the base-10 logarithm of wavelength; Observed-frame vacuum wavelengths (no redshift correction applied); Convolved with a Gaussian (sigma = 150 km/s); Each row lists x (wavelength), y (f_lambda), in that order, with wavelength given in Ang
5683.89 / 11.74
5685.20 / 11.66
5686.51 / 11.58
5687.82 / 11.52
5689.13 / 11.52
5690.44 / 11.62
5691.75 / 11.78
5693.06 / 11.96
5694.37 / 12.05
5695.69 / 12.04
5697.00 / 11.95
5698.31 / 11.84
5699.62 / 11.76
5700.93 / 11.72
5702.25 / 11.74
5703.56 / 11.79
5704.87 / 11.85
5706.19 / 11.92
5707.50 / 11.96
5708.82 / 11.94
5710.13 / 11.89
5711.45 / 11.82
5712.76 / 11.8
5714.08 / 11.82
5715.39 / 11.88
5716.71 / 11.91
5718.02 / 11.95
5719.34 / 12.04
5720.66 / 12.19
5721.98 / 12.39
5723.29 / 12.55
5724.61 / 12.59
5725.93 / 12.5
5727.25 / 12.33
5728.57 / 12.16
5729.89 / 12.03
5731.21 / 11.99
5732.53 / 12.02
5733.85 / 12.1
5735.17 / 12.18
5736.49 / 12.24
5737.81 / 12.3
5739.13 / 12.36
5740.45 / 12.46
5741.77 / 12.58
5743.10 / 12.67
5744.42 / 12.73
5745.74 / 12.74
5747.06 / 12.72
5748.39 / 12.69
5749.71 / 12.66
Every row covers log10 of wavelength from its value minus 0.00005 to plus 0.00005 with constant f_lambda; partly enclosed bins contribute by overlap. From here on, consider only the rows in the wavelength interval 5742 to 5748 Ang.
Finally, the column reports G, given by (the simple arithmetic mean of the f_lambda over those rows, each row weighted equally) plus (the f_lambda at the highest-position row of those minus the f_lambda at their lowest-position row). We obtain 12.8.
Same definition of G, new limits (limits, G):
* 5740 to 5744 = 12.8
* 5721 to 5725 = 12.7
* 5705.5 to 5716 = 11.8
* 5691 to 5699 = 12.0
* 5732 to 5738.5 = 12.4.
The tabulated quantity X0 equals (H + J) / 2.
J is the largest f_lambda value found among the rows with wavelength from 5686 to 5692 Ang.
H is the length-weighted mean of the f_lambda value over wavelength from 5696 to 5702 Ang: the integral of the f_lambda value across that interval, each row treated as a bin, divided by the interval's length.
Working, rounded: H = 11.8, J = 11.78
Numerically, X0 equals 11.8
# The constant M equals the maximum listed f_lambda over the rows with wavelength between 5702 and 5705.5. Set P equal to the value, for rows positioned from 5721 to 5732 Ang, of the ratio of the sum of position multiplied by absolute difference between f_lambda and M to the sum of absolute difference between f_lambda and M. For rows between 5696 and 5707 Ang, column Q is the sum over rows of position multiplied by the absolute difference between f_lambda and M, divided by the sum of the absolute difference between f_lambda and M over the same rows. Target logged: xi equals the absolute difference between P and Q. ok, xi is 24.2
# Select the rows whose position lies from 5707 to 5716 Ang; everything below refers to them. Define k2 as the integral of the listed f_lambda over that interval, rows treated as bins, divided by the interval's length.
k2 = 11.9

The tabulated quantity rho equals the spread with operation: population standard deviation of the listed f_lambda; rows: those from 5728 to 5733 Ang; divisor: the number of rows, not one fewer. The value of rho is 0.065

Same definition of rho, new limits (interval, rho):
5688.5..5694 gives 0.167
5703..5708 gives 0.065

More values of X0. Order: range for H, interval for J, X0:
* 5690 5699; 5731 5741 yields 12.2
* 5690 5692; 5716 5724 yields 12.1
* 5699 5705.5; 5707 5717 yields 11.9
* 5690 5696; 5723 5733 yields 12.2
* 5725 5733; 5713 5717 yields 12.0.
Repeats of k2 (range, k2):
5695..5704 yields 11.8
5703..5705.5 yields 11.8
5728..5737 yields 12.1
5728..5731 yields 12.1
